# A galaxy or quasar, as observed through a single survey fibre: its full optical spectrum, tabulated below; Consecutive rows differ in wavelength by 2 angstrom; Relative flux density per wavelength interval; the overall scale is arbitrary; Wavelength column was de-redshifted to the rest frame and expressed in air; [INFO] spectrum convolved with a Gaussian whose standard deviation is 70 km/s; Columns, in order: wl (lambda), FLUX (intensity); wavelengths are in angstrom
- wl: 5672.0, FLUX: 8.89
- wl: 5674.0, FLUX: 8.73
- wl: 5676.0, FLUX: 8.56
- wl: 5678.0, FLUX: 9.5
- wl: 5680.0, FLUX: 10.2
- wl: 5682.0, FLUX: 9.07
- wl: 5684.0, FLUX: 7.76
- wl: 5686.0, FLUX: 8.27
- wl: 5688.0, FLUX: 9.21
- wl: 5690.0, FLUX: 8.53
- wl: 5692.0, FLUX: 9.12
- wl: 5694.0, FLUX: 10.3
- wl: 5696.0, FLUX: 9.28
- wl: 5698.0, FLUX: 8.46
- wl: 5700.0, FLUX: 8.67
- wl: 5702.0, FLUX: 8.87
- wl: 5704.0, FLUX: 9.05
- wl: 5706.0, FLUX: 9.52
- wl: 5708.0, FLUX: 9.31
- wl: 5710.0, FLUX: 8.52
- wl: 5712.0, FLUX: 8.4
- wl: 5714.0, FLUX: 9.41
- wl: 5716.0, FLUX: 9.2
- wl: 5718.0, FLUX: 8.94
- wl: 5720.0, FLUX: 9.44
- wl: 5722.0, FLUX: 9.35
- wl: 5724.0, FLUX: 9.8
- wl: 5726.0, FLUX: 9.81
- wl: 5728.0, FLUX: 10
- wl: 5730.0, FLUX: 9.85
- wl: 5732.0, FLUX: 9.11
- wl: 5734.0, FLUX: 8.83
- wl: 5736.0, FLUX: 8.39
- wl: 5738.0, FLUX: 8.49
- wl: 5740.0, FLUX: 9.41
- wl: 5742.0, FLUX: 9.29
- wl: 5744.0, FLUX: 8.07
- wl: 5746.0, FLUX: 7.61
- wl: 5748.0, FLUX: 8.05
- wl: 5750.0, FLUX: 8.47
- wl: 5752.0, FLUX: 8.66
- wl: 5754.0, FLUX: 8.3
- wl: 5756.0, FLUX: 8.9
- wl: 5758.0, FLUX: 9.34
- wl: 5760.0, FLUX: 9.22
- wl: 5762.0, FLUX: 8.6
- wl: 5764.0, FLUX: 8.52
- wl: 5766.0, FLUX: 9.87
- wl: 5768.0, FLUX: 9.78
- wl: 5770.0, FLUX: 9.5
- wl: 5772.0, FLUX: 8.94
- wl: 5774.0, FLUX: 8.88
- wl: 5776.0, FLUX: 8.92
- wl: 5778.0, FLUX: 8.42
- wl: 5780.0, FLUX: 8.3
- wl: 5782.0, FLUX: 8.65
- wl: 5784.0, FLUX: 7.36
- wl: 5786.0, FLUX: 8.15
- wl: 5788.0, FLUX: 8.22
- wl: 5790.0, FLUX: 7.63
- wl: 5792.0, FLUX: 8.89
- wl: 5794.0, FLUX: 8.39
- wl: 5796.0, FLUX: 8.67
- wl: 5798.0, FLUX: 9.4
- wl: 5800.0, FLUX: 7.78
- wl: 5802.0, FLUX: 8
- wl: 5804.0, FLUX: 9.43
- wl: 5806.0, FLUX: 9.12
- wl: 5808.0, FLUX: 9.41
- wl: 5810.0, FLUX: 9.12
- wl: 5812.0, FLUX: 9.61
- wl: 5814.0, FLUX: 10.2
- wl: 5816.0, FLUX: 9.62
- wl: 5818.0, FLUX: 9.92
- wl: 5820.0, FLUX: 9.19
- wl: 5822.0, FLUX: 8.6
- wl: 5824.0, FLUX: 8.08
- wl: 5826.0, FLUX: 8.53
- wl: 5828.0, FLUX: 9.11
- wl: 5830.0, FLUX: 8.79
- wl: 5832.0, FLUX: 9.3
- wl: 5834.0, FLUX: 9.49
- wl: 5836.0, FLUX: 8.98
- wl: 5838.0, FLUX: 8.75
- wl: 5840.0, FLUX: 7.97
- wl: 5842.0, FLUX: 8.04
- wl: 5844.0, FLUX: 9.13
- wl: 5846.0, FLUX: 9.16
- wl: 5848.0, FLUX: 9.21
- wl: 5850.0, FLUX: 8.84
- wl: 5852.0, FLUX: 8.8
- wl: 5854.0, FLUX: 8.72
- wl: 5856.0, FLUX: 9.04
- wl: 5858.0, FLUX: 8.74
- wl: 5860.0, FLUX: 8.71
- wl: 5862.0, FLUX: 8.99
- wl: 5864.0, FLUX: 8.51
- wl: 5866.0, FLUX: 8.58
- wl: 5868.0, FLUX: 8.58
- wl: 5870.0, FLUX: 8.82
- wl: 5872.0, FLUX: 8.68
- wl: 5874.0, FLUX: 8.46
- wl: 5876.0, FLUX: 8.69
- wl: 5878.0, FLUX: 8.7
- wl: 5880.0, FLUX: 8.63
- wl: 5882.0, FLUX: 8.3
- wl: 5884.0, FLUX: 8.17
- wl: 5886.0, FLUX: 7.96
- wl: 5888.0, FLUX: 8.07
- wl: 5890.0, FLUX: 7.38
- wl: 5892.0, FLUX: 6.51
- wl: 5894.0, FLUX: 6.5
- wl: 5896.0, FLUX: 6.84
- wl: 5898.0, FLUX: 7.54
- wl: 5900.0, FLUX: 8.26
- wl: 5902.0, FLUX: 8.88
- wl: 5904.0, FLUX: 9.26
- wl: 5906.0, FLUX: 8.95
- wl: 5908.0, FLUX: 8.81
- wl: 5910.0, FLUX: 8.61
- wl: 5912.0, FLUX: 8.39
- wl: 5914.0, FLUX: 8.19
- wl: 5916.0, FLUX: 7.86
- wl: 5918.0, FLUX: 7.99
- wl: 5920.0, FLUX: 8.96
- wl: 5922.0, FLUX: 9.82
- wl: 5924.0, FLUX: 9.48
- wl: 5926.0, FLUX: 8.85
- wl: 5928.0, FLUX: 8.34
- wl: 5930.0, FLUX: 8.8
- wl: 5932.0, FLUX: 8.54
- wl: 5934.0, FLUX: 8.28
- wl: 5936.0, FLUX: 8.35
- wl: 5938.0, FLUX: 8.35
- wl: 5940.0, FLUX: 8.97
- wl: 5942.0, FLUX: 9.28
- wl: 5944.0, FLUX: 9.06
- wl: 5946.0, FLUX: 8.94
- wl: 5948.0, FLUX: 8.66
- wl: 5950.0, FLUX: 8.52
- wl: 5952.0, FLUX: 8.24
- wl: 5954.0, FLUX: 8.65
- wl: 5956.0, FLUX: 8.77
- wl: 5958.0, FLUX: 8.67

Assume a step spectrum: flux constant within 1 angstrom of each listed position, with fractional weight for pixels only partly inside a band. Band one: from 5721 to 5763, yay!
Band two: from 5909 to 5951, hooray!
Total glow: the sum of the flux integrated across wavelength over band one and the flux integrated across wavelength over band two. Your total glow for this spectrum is 740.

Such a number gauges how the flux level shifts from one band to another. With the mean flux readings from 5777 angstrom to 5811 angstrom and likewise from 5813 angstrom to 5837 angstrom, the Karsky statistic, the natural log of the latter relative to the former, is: 0.071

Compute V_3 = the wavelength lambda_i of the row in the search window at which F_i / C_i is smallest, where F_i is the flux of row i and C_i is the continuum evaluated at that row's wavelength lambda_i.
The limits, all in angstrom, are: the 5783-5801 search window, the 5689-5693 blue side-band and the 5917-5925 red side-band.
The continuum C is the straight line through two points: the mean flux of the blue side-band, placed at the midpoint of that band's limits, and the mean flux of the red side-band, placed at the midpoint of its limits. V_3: 5784.0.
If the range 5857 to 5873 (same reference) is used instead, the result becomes 5864.0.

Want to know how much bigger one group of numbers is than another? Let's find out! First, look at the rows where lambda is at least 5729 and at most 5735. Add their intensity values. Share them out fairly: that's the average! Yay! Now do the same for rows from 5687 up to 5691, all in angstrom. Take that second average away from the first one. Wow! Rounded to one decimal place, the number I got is 0.4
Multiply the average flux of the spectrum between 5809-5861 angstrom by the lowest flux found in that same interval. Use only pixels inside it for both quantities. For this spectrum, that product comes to 71.6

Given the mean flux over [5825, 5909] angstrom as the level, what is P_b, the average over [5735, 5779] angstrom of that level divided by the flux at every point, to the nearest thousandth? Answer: 0.971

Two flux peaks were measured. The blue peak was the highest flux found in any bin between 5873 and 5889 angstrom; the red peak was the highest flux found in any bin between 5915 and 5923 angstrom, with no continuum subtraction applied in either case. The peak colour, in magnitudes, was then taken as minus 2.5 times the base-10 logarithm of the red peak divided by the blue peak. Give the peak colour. -0.13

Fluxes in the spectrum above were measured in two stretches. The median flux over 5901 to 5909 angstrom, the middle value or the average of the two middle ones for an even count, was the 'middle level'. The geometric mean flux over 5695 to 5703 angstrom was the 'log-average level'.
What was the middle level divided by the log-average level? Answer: 1.01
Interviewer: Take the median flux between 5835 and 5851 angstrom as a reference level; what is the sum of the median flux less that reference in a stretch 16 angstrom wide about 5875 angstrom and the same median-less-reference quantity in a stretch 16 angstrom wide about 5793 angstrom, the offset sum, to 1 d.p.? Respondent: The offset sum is -0.9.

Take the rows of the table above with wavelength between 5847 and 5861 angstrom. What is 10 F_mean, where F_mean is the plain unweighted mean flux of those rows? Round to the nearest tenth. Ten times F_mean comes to 88.7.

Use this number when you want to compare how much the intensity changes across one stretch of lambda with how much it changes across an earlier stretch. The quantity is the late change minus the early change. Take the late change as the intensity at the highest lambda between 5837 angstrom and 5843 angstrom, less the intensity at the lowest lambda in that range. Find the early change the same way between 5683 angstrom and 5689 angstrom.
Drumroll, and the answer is -2.2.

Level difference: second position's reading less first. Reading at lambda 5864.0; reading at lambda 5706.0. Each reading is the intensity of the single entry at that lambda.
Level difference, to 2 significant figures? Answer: 1.0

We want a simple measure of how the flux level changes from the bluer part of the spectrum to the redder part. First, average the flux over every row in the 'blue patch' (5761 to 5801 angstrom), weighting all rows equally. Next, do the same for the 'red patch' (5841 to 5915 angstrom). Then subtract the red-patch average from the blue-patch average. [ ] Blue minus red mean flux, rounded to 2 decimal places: 0.22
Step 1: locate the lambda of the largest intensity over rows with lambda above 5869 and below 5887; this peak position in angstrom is 5870.0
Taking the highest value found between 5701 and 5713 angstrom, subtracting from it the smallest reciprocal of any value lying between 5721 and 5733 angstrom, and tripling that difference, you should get 28.3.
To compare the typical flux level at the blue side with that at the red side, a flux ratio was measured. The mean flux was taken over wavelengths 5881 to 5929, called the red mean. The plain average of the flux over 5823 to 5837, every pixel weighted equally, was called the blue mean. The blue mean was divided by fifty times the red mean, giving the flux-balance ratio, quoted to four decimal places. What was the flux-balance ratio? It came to 0.0216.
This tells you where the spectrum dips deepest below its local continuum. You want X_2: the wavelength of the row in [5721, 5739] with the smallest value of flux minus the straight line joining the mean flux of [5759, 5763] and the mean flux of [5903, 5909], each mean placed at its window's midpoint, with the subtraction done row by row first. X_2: 5736.0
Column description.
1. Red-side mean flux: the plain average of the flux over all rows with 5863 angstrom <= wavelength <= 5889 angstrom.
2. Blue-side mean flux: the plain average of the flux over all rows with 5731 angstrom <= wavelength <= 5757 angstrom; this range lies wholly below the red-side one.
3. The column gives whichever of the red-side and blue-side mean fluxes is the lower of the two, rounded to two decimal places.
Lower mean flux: 8.47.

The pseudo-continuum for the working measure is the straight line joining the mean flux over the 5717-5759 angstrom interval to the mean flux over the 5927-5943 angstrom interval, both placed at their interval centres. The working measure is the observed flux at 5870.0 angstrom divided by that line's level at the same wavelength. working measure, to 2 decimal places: 1.01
